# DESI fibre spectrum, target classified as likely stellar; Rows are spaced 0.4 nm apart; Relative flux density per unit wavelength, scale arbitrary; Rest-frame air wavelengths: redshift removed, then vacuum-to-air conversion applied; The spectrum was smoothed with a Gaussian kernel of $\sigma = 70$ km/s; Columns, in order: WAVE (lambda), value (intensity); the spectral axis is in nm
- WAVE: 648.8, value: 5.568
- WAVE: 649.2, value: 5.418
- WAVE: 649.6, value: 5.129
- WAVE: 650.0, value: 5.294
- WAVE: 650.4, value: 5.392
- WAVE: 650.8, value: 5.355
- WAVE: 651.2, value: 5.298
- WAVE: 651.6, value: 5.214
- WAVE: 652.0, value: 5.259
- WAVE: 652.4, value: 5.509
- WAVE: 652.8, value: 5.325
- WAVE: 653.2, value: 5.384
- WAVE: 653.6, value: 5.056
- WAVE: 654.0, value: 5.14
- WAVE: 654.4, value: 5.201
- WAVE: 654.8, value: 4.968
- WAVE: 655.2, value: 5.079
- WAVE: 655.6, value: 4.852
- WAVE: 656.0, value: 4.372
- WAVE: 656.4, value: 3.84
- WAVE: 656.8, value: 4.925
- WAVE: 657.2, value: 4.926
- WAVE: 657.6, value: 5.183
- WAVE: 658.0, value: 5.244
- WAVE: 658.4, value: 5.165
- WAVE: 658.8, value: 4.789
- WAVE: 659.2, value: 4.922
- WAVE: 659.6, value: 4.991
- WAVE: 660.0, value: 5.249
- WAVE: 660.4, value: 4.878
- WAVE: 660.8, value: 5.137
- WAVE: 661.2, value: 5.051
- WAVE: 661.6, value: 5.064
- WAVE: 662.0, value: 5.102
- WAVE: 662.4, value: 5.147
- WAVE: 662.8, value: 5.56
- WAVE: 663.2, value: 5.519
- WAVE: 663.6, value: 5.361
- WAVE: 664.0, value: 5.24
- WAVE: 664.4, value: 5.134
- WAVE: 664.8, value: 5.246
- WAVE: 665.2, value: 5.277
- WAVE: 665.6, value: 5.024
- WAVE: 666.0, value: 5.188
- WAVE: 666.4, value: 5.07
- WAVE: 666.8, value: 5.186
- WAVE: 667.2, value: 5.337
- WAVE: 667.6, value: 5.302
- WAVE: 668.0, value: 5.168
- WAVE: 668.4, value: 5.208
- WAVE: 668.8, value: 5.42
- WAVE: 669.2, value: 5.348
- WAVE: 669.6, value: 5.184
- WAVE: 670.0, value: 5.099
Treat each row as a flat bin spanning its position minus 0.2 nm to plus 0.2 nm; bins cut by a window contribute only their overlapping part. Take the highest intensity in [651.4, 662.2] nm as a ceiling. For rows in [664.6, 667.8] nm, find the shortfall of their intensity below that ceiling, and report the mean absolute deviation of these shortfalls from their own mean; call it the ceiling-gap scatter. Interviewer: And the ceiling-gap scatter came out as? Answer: 0.087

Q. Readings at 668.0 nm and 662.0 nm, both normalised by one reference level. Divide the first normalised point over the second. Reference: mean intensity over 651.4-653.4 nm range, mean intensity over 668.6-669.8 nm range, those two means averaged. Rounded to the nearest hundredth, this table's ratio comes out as 1.01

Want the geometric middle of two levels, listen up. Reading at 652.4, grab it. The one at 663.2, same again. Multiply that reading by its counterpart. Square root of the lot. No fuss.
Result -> 5.5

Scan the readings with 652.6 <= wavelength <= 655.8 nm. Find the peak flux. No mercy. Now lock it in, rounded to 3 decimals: 5.384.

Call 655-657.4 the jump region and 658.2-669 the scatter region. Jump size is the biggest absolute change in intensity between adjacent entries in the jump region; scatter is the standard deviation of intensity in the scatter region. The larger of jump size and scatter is 1.1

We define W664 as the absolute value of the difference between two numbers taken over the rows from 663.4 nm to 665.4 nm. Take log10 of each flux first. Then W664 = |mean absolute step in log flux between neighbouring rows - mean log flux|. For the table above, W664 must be 0.713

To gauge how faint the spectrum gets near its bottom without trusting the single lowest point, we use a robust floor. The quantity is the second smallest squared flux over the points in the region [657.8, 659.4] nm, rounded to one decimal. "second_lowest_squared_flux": 24.2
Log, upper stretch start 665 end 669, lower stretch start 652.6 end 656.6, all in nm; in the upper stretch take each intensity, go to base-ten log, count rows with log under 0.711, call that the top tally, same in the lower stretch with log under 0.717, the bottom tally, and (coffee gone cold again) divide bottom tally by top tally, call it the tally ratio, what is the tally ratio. 4.0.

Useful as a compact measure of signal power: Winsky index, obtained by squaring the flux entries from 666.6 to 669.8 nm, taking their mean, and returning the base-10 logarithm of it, 1.44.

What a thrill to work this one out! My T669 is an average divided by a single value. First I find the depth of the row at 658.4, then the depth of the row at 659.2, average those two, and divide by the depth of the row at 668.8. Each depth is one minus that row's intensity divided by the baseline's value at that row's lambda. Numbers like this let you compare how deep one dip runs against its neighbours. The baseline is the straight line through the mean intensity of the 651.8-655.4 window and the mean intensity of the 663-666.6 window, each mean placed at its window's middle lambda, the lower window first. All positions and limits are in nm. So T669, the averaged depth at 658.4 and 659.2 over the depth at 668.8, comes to -1.0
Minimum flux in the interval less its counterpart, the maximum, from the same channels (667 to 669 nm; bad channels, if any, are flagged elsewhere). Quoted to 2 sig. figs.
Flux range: -0.25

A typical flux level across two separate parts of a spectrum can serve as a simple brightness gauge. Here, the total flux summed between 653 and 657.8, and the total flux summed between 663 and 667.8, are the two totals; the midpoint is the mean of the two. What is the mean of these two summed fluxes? 60.9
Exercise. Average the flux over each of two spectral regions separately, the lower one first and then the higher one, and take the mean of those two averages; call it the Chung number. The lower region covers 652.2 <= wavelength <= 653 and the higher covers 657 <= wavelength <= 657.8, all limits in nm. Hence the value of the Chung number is 5.24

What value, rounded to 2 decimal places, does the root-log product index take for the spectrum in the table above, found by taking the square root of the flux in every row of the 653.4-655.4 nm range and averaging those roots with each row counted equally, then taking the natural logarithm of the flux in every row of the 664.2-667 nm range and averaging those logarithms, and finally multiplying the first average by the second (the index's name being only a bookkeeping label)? 3.70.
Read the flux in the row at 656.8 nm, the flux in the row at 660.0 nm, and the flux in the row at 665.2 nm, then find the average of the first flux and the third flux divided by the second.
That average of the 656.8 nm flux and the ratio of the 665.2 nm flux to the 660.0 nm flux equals 3.0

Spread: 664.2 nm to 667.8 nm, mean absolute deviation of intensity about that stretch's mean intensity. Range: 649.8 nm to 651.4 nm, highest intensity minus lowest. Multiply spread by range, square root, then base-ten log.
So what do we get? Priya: -1.04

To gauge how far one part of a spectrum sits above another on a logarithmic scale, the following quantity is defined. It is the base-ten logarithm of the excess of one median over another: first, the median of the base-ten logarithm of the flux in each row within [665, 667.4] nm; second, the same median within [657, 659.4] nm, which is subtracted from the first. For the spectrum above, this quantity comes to -1.92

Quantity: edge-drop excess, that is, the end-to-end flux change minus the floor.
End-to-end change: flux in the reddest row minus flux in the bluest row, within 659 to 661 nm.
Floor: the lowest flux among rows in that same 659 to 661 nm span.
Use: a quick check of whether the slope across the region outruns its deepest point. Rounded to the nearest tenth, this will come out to -4.7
